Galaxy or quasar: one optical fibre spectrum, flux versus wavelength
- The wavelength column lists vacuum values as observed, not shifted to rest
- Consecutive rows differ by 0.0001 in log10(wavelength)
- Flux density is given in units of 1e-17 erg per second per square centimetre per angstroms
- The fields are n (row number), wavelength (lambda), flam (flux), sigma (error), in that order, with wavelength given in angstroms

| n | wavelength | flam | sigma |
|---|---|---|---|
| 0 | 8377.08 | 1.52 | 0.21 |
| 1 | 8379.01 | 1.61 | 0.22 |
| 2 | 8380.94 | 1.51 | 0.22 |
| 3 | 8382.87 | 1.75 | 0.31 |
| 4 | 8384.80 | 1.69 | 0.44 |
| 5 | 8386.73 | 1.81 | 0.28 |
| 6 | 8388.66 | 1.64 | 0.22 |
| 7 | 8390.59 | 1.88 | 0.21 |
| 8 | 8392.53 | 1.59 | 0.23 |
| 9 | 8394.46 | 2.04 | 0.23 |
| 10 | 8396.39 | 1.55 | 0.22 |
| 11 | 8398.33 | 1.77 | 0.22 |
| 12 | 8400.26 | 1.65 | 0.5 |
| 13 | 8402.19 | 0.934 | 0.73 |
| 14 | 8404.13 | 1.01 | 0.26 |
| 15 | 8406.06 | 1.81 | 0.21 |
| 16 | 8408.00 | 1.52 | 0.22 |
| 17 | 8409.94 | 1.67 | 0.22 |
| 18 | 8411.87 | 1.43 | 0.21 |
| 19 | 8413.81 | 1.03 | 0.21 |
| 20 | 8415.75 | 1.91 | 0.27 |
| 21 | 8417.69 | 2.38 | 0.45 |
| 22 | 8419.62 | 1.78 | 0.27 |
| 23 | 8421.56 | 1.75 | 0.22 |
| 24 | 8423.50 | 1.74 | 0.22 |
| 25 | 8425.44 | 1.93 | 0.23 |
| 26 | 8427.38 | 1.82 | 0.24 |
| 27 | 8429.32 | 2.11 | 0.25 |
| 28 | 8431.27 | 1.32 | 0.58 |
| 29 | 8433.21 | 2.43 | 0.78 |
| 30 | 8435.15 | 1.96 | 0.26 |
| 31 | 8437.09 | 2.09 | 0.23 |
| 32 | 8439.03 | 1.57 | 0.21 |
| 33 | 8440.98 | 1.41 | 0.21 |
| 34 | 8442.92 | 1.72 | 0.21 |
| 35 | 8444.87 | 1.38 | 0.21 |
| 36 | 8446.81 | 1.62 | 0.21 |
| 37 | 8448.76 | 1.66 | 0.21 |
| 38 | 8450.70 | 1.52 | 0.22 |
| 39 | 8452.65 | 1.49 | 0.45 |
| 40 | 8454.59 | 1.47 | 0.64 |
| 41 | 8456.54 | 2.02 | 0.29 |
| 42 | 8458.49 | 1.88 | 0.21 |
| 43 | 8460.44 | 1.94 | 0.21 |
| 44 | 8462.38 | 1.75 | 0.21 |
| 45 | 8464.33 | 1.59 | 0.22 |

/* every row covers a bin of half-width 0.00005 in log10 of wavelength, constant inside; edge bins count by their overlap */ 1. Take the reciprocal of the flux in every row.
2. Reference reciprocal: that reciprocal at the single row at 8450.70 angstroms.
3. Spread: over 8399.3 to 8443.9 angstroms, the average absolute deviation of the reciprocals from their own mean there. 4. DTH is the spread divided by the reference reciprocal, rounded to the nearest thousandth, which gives 0.195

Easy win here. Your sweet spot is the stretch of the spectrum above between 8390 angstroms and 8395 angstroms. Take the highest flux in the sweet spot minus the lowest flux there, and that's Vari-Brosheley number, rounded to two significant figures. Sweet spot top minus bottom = 0.45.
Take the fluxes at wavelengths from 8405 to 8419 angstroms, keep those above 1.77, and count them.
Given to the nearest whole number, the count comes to 3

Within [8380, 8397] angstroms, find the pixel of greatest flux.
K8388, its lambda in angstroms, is 8394.46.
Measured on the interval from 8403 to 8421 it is 8417.69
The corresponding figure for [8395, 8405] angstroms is 8398.33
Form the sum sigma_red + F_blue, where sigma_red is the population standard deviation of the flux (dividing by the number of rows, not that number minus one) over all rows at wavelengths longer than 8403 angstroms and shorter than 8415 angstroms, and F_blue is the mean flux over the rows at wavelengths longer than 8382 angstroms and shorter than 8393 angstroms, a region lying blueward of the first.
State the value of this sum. 2.03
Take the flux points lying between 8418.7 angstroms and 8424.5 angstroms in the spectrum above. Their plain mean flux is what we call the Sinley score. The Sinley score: 1.76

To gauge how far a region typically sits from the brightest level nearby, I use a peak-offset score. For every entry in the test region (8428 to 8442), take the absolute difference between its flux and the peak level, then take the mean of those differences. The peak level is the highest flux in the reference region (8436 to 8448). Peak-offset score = 0.35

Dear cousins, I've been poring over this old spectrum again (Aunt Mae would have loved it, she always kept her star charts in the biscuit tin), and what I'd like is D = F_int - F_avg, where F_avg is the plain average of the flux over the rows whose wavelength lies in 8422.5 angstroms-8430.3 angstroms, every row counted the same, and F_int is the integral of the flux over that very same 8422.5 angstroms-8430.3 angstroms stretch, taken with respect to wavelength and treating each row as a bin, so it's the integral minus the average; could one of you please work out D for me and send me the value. 13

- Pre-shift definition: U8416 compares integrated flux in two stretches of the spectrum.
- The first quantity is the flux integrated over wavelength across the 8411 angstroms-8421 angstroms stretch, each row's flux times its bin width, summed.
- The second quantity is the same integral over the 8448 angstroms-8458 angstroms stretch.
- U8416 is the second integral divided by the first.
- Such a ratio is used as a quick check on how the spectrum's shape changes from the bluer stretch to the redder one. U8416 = 0.96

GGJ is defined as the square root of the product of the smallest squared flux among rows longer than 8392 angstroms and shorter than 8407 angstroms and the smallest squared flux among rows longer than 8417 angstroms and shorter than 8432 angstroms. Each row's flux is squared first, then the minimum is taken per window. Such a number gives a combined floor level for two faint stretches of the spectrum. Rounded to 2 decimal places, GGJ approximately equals 1.23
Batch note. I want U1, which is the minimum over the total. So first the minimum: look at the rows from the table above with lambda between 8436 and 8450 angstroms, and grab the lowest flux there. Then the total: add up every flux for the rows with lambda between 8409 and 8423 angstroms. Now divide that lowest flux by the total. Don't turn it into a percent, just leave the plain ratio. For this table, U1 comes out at 0.115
